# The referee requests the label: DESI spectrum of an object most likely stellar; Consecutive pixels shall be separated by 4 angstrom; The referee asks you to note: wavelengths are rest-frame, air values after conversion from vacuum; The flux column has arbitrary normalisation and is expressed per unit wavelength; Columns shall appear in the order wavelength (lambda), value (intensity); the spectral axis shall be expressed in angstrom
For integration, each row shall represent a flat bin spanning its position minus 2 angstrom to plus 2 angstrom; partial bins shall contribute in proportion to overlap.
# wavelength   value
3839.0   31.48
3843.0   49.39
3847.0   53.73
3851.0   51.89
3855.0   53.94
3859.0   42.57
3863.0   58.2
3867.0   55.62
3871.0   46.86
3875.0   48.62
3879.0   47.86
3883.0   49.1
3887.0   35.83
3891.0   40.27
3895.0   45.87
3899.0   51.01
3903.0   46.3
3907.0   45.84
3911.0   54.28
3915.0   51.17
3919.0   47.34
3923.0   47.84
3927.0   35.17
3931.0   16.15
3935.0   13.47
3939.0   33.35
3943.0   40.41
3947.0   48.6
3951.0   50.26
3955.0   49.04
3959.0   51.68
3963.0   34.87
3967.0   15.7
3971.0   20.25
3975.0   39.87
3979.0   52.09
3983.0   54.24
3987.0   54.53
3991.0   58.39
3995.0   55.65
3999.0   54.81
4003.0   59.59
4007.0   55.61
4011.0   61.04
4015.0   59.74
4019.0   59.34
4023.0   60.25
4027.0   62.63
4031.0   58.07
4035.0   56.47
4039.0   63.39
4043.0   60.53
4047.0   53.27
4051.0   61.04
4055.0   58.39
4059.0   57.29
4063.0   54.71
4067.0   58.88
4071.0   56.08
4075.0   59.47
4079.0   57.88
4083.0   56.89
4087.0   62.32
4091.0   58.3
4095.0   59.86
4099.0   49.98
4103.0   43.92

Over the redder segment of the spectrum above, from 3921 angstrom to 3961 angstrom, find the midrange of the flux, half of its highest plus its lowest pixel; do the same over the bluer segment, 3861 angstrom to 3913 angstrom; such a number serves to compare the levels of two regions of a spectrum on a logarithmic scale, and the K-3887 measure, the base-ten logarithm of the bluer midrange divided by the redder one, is 0.16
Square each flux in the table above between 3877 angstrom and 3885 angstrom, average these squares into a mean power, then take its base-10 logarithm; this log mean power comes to 3.37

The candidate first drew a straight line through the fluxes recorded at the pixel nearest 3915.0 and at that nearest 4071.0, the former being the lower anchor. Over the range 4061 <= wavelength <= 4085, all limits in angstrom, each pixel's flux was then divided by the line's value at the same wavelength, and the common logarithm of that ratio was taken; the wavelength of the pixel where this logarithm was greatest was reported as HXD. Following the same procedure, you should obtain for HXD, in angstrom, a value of 4075.0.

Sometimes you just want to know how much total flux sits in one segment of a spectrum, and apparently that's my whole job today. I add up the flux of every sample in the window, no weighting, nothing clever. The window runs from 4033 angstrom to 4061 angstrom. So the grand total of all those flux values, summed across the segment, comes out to 410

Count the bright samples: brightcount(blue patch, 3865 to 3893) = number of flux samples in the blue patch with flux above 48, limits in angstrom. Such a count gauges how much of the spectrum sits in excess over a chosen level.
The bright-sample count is 3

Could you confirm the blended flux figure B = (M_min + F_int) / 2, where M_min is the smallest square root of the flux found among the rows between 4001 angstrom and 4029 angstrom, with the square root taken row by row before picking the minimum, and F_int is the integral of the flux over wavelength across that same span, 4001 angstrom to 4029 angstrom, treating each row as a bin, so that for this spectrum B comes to 840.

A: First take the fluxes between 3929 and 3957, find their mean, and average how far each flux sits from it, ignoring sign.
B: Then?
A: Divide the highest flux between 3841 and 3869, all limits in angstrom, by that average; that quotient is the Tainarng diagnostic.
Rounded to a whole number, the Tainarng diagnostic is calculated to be 5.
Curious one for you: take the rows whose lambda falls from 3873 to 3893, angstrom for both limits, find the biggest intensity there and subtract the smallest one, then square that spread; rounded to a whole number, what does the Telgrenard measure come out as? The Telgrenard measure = 176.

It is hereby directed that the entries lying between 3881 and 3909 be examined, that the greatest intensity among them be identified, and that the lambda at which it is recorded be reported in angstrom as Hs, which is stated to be 3899.0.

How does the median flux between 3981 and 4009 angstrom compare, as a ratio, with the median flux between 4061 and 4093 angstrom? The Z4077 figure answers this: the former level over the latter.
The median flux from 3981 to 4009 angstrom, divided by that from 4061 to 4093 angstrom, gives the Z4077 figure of 0.96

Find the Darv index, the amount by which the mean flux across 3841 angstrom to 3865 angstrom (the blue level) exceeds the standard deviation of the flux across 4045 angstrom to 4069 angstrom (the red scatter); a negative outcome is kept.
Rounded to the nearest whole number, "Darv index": 49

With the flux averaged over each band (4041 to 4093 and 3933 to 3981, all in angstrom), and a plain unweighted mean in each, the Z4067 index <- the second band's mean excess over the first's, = -20.6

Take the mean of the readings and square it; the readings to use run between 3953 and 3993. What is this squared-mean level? 1855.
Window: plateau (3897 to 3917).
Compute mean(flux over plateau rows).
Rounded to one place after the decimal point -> 49.7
